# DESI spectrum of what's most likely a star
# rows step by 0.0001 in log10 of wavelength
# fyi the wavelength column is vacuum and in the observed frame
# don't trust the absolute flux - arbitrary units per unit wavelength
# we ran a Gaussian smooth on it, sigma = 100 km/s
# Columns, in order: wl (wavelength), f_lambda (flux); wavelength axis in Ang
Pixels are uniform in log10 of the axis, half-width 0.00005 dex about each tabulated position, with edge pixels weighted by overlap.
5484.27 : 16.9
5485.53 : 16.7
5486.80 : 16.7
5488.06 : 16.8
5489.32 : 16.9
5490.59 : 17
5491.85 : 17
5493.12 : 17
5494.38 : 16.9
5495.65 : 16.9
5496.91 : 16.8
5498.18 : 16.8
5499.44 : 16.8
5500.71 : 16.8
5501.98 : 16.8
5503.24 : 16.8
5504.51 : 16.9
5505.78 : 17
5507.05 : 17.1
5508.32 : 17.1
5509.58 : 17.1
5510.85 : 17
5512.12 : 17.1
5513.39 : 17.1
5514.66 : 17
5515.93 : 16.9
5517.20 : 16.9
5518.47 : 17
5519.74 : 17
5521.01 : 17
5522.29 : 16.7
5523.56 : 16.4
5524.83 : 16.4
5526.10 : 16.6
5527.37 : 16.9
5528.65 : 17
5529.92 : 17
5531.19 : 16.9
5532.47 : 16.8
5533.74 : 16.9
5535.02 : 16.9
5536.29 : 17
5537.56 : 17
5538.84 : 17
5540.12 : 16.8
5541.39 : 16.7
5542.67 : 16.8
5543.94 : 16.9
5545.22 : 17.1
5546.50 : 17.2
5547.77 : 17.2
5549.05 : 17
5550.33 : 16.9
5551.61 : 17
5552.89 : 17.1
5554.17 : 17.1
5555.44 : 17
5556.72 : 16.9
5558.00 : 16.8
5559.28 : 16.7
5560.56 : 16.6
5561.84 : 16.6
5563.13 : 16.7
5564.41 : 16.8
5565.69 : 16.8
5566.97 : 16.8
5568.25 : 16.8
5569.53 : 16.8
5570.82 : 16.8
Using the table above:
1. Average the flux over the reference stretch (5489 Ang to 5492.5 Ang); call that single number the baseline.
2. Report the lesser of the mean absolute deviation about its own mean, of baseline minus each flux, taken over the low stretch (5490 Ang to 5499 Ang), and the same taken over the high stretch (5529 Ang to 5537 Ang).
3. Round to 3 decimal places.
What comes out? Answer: 0.056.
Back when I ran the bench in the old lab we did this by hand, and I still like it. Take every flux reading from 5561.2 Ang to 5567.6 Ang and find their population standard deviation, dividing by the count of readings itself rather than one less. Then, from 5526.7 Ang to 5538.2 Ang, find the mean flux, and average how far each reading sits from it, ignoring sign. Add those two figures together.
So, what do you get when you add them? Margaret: 0.14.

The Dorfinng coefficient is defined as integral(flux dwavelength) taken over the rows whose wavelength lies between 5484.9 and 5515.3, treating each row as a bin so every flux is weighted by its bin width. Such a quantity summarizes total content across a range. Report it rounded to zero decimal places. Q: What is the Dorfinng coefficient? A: 514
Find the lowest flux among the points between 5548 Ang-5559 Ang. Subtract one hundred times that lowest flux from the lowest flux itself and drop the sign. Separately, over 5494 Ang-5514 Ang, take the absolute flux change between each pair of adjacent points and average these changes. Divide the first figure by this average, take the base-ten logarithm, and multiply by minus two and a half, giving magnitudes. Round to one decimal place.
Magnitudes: -11.5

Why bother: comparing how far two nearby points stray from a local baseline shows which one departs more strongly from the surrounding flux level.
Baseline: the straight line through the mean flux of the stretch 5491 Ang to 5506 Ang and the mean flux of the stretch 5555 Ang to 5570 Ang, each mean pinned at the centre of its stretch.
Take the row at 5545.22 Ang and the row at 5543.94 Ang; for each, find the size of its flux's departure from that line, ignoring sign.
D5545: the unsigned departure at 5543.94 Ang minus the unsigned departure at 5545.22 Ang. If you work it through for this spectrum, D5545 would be -0.2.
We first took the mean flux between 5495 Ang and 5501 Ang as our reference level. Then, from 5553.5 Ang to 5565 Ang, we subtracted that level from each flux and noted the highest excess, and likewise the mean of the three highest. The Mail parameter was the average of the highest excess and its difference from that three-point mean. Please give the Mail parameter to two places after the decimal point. 0.19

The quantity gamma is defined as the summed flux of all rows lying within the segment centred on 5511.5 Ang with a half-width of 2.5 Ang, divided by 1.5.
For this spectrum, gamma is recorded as 45.53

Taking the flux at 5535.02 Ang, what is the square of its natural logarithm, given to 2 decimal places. 7.99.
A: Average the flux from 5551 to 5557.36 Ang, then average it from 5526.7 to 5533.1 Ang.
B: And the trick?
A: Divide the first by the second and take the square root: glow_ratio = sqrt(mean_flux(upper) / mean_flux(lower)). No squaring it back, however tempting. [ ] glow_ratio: 1.00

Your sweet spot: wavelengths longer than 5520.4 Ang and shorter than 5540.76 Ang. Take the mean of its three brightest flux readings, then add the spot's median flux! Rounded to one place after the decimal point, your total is 33.9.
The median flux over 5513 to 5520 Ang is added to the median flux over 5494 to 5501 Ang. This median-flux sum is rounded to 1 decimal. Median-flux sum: 33.8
